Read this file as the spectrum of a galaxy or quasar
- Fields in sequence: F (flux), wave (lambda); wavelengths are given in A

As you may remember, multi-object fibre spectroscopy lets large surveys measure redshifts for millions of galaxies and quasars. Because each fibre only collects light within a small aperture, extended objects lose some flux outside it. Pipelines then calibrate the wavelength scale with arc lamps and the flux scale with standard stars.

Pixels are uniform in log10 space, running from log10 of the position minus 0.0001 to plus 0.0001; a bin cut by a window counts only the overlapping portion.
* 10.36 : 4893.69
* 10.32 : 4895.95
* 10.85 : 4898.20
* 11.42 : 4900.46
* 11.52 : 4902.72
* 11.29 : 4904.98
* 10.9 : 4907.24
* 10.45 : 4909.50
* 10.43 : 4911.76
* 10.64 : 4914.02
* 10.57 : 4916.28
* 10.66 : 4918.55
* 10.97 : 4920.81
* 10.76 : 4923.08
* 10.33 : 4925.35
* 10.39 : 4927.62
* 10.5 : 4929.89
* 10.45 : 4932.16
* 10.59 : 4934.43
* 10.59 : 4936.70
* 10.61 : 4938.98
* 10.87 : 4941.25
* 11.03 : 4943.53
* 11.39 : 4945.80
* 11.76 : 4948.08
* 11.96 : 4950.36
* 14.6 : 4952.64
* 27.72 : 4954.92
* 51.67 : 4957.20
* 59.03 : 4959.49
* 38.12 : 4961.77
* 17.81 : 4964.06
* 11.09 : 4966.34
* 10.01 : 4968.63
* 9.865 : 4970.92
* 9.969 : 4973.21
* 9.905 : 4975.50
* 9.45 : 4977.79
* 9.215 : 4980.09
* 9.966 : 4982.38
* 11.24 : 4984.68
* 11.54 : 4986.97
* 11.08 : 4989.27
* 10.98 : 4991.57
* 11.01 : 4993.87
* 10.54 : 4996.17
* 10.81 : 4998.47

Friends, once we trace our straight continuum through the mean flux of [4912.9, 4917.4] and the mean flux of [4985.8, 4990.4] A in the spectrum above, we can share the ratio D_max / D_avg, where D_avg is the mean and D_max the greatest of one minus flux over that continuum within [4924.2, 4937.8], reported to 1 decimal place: 1.3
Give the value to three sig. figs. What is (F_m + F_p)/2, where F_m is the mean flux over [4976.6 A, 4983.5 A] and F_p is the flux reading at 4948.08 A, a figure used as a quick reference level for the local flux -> 10.7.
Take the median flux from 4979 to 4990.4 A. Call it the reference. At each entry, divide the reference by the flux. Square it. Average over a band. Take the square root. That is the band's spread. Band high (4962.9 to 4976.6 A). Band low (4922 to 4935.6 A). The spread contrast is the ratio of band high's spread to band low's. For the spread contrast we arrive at 0.98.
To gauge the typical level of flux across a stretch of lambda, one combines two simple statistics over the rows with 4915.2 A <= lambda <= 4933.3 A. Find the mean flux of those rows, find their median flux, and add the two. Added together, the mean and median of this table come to 21.1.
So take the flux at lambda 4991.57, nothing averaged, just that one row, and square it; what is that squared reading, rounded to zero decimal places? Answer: 121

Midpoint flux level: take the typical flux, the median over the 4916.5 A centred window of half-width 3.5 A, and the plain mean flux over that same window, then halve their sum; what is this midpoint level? 10.6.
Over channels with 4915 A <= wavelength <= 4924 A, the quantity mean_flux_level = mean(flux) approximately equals 10.7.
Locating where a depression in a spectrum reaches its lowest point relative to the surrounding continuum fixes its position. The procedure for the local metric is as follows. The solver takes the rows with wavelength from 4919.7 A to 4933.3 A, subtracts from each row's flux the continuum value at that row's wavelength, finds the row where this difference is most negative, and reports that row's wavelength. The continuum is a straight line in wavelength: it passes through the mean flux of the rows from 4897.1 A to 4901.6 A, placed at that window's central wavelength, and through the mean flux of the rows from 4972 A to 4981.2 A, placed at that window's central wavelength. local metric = 4925.35 A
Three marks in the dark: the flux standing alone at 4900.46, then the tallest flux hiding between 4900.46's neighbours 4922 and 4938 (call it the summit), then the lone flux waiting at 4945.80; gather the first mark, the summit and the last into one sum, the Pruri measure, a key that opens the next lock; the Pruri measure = 34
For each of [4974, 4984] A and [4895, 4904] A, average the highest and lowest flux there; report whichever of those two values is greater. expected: 10.9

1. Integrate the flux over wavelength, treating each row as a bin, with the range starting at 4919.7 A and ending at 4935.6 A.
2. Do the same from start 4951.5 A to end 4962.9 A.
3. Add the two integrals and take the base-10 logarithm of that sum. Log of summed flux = 2.8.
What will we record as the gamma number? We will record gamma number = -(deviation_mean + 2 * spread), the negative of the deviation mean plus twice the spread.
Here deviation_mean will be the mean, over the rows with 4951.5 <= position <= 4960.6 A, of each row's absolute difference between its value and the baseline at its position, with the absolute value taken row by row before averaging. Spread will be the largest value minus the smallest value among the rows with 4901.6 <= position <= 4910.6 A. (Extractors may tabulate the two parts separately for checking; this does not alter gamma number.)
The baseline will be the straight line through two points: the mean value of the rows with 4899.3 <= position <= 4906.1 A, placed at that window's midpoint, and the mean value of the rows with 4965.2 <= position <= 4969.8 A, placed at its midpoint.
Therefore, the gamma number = -30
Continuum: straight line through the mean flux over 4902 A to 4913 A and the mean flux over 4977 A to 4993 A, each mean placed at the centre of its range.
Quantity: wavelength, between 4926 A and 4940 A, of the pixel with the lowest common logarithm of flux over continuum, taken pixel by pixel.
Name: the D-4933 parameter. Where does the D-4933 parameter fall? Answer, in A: 4927.62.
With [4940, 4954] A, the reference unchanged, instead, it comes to 4941.25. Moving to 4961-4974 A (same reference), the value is 4970.92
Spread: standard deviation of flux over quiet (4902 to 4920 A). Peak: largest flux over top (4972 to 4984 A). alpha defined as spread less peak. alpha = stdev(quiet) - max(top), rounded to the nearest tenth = -9.6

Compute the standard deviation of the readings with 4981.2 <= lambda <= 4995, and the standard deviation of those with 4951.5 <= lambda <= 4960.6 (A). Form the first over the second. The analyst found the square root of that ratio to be 0.16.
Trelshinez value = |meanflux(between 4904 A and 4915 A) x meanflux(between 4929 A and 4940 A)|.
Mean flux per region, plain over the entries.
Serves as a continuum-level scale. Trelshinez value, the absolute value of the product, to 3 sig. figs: 113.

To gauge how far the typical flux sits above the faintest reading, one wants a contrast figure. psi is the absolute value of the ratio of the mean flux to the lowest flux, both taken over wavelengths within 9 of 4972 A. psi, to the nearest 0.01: 1.18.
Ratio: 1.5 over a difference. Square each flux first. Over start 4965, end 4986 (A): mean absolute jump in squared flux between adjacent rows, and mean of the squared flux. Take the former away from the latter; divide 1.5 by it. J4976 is 0.016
